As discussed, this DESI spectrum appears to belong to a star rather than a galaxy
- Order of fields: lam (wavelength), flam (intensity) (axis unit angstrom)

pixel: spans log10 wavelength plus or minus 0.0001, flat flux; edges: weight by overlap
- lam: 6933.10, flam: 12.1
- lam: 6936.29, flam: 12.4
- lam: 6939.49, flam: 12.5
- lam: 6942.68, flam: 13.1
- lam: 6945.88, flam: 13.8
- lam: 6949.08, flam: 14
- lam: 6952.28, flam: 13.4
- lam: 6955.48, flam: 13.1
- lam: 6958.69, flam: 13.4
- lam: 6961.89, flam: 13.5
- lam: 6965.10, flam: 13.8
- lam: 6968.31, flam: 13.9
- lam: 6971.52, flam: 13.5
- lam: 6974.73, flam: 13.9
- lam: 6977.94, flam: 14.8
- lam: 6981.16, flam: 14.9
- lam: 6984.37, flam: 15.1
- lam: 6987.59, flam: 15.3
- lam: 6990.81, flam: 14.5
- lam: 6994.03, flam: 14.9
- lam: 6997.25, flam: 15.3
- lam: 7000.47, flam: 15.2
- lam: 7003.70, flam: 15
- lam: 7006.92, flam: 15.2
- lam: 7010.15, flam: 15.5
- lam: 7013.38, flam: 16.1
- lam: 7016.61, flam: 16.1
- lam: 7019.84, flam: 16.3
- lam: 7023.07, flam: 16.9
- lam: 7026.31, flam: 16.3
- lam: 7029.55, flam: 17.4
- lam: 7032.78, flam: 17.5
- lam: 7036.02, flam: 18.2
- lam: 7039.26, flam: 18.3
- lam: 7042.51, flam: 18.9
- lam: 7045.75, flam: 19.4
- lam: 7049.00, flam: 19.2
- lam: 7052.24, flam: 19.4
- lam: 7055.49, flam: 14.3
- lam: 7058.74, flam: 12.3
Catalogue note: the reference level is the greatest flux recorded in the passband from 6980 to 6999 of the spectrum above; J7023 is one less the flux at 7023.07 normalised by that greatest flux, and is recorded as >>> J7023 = -0.10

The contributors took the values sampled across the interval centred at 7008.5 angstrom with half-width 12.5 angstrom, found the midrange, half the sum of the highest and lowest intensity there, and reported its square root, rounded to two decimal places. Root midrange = 3.96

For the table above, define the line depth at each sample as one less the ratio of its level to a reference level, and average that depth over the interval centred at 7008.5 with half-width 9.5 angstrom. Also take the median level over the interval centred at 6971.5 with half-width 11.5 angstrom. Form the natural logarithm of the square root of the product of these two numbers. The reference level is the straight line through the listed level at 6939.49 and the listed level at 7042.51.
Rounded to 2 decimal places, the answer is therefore 0.03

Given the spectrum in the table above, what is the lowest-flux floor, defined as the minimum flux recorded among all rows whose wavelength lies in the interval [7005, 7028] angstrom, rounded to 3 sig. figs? 15.2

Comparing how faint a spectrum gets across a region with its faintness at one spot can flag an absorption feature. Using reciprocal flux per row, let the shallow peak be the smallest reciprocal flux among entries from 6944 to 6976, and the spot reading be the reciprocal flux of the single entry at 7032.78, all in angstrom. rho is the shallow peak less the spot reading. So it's 0.014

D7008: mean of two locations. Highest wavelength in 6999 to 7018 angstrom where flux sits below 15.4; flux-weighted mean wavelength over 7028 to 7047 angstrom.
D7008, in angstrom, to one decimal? 7022.4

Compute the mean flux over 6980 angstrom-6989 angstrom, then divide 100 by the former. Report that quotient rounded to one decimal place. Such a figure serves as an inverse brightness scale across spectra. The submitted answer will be 6.6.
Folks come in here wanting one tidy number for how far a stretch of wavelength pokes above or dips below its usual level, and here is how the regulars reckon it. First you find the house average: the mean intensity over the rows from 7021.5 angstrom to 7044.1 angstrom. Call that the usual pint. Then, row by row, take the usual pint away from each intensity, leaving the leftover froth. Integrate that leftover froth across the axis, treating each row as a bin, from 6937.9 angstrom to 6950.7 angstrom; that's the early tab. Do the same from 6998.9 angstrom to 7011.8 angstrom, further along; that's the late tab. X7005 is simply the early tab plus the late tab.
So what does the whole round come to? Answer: -86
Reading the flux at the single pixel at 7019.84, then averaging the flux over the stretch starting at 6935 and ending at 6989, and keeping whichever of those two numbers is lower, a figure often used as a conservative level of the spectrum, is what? 13.8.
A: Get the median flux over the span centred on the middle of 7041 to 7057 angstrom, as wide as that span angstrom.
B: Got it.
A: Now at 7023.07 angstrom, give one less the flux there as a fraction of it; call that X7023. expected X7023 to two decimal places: 0.12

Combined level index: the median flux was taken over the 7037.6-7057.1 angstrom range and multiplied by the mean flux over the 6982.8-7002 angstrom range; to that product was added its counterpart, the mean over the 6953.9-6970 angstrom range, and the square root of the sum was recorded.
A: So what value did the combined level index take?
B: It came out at 17.3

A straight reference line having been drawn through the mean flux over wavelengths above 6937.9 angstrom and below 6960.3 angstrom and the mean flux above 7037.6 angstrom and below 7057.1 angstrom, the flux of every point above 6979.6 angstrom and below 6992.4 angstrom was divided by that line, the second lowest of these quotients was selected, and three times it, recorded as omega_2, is 2.99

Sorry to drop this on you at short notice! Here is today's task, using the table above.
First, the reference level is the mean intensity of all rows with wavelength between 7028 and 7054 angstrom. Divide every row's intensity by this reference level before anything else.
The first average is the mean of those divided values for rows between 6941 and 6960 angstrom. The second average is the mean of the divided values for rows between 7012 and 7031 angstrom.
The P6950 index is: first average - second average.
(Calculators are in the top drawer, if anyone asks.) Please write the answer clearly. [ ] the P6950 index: -0.16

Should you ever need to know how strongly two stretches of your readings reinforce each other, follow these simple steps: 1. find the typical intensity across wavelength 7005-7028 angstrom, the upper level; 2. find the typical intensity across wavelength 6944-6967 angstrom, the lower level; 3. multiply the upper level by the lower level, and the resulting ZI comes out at 218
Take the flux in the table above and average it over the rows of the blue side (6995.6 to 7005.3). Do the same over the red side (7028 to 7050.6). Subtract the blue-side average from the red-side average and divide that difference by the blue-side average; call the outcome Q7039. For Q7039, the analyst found 0.214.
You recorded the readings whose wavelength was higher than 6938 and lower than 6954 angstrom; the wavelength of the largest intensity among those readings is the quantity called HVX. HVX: 6949.08 angstrom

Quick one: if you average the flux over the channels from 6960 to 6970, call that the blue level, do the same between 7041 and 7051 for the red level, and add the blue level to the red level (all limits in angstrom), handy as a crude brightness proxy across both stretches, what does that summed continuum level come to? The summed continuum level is 32.9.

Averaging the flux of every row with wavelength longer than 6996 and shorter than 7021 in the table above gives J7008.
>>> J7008 15.6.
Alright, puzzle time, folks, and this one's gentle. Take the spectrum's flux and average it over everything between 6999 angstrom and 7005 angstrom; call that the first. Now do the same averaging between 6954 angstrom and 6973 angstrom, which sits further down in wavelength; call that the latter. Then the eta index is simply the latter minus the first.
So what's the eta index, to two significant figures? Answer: -1.6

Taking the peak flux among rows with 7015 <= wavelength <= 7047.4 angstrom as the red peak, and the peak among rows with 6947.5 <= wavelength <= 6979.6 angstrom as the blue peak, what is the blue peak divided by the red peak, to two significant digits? 0.76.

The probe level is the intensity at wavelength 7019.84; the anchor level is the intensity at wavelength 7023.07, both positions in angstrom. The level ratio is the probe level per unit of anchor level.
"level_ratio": 0.96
